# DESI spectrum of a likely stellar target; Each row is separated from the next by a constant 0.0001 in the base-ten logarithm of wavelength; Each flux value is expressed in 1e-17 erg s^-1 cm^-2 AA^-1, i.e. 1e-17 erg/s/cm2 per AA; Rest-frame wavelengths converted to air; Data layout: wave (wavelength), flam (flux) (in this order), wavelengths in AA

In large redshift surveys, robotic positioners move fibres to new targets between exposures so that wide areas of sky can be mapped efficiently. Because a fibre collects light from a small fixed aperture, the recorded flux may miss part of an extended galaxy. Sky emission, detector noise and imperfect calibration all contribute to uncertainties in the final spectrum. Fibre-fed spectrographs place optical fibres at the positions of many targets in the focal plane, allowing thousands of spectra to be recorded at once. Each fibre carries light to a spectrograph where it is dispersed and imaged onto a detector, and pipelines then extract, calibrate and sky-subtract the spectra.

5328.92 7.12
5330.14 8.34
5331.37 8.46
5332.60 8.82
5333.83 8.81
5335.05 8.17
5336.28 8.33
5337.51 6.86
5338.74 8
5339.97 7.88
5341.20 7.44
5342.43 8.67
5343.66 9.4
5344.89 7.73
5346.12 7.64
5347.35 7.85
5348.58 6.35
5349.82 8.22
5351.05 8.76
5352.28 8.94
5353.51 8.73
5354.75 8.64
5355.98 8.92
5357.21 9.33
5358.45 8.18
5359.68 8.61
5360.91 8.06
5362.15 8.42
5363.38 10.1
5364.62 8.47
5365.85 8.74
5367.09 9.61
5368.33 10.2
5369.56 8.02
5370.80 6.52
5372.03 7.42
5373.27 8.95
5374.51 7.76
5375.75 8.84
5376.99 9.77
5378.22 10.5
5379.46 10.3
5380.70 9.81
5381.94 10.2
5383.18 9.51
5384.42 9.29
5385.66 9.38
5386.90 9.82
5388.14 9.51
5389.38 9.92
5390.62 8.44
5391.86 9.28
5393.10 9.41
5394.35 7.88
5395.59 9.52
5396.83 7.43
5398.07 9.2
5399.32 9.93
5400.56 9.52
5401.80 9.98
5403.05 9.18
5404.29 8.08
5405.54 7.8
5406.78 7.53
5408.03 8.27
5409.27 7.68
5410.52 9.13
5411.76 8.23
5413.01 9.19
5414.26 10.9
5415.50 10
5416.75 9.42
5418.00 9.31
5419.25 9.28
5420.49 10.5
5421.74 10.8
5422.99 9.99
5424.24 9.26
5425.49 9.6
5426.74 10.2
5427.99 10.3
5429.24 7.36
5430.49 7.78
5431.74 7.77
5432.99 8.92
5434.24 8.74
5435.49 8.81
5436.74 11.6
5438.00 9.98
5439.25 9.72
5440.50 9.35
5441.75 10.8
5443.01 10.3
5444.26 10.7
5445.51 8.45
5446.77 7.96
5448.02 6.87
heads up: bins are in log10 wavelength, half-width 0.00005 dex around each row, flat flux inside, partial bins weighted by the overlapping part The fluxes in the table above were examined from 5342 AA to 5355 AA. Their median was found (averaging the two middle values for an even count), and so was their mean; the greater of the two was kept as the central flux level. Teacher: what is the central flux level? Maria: 8.6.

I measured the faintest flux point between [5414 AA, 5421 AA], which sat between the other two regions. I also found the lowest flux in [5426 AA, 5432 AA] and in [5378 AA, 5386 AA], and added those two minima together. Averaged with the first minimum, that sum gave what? 13.0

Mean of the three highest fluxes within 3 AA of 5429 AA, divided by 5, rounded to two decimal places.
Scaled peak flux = 1.89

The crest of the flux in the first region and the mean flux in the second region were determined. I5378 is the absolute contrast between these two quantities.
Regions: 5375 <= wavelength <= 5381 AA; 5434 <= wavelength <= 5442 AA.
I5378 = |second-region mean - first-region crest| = 0.6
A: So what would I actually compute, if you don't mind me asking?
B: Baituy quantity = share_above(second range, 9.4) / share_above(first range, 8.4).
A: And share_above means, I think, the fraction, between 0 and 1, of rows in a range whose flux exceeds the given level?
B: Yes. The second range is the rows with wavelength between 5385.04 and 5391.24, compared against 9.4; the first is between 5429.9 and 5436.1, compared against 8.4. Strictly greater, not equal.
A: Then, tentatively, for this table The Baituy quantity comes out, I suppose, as 1.0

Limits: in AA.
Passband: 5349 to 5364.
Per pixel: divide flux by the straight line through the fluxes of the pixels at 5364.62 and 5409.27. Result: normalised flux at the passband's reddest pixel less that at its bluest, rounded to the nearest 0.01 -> 0.25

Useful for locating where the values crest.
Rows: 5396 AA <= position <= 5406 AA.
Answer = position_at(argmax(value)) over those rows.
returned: 5401.80 AA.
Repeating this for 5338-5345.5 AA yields 5343.66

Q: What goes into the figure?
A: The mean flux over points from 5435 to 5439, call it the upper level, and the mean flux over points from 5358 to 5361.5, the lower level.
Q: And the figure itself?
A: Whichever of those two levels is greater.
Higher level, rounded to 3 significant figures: 10.1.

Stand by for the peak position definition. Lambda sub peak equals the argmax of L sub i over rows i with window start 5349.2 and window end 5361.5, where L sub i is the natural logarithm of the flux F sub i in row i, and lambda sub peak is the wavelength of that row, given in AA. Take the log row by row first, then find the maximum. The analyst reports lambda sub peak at 5357.21 AA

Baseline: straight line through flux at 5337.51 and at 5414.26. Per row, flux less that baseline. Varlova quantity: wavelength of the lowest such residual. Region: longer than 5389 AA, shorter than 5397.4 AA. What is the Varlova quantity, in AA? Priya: 5396.83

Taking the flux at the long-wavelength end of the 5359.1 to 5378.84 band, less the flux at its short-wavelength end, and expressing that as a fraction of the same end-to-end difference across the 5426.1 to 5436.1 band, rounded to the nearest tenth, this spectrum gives -1.4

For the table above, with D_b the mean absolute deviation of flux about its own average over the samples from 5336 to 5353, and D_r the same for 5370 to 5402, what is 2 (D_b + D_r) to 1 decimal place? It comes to 2.8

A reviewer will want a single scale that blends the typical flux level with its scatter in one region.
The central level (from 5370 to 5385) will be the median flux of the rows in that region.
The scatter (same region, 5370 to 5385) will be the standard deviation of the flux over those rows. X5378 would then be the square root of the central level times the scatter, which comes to 3.4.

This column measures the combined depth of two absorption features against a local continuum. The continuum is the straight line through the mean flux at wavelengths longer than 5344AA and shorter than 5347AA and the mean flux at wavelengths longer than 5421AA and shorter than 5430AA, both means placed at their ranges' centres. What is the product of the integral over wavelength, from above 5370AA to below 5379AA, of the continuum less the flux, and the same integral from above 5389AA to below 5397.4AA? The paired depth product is 0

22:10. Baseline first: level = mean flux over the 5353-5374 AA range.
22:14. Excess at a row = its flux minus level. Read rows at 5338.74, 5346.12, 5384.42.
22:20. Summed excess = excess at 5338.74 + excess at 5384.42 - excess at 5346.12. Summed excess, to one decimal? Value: 1.0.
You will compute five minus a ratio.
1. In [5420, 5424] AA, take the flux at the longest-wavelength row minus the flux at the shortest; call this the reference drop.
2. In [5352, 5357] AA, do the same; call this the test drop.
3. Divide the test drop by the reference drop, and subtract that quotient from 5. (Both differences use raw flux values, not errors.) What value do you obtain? 5.0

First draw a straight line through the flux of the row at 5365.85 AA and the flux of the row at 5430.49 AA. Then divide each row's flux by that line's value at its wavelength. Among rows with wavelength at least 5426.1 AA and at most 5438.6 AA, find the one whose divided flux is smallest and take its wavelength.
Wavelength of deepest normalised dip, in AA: 5429.24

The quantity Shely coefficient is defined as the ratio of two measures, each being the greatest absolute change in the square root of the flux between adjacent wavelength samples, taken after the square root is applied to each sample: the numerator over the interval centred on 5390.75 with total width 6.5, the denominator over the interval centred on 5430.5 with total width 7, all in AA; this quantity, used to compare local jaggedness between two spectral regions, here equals 0.5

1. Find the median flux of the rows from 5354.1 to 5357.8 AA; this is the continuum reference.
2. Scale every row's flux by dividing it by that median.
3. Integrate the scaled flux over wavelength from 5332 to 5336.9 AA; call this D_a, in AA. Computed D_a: 4.7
